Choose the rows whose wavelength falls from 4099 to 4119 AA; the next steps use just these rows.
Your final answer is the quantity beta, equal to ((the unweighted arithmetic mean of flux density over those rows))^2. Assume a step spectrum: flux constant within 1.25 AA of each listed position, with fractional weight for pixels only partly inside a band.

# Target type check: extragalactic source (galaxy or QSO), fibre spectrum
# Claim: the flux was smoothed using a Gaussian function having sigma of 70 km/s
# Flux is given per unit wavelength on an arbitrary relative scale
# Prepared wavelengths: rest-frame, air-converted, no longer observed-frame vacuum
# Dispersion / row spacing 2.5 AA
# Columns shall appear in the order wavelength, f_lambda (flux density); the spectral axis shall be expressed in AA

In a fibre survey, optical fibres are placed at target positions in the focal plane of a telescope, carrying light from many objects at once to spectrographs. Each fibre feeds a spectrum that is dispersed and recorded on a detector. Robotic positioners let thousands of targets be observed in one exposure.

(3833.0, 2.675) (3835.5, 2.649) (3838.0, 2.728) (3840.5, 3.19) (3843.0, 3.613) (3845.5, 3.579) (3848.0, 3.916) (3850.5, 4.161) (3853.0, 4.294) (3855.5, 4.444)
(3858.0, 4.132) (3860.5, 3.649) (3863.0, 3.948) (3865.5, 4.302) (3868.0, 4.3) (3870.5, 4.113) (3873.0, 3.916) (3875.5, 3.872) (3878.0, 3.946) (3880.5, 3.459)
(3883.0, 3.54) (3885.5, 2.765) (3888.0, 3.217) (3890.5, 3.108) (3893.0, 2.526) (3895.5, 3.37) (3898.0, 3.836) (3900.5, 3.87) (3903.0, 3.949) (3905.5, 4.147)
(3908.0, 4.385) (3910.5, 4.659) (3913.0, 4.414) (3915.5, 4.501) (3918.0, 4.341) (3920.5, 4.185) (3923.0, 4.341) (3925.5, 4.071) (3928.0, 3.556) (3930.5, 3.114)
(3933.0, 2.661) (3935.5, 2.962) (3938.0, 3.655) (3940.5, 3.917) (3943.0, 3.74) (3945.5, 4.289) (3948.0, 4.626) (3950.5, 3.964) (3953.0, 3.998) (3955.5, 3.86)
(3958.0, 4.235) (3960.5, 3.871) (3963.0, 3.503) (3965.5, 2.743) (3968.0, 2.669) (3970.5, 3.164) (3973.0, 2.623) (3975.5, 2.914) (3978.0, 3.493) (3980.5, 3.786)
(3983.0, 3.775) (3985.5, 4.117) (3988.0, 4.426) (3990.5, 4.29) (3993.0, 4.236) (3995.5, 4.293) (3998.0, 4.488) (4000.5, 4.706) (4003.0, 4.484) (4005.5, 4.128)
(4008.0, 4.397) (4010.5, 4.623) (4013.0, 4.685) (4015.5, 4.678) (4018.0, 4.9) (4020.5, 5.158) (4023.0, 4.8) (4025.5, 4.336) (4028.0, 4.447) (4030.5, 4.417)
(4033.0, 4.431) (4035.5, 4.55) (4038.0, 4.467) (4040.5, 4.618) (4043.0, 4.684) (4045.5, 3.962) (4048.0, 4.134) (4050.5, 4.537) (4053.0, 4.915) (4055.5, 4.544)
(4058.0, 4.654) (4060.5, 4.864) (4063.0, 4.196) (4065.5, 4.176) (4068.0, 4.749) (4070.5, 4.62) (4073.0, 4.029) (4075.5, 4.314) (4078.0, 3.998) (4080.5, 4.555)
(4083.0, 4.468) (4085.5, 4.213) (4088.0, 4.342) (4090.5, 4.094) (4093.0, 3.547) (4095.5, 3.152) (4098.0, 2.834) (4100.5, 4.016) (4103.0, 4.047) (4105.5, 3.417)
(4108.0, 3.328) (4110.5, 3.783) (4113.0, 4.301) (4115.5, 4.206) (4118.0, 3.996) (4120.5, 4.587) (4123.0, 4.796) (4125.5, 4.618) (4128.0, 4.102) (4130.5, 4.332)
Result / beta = 15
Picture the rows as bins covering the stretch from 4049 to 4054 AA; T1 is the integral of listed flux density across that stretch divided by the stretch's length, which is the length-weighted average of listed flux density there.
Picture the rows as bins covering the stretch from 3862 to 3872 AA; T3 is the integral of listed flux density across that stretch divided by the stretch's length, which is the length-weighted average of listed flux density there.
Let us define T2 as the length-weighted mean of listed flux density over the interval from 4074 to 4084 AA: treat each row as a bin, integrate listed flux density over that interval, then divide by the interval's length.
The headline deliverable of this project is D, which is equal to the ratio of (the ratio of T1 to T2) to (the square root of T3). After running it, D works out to 0.53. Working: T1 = 4.69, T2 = 4.3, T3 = 4.16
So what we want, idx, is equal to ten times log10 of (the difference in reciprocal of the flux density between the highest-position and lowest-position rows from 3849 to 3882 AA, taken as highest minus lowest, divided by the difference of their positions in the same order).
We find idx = -28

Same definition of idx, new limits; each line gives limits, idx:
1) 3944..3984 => -31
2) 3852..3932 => -29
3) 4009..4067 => -34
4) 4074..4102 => -32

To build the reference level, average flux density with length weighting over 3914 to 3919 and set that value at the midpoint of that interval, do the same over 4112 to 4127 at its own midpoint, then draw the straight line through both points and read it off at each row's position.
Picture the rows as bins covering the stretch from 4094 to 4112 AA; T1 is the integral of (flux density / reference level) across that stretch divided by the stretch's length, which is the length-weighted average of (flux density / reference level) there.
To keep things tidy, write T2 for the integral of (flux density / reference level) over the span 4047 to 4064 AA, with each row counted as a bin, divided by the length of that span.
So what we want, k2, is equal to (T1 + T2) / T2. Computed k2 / 1.8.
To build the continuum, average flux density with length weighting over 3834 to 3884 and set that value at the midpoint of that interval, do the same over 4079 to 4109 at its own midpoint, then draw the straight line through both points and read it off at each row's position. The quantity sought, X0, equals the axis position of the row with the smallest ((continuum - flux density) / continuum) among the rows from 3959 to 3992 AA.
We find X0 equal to 3988.0 AA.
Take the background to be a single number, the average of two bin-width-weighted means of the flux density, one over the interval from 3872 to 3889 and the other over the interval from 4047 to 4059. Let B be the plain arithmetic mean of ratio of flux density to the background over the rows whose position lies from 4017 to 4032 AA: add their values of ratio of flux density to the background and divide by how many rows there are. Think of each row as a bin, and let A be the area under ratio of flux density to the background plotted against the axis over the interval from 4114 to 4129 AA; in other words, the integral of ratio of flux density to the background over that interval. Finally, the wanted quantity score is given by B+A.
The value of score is 17.4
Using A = 16.3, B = 1.16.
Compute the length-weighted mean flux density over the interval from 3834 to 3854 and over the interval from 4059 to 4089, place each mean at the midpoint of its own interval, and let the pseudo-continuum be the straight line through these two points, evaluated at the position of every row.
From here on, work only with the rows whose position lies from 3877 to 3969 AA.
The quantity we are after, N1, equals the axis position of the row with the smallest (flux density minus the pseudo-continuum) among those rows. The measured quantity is 3968.0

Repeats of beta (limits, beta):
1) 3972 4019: 17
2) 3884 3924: 15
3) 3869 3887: 13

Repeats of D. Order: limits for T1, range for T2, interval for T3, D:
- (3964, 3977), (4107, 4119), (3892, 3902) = 0.39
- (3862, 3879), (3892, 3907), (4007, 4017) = 0.52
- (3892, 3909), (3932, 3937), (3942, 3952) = 0.64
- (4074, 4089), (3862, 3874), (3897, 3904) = 0.53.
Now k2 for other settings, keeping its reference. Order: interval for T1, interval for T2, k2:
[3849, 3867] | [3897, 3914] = 2.0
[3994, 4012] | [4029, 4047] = 2.0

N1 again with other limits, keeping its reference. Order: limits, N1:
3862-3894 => 3893.0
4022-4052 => 4045.5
